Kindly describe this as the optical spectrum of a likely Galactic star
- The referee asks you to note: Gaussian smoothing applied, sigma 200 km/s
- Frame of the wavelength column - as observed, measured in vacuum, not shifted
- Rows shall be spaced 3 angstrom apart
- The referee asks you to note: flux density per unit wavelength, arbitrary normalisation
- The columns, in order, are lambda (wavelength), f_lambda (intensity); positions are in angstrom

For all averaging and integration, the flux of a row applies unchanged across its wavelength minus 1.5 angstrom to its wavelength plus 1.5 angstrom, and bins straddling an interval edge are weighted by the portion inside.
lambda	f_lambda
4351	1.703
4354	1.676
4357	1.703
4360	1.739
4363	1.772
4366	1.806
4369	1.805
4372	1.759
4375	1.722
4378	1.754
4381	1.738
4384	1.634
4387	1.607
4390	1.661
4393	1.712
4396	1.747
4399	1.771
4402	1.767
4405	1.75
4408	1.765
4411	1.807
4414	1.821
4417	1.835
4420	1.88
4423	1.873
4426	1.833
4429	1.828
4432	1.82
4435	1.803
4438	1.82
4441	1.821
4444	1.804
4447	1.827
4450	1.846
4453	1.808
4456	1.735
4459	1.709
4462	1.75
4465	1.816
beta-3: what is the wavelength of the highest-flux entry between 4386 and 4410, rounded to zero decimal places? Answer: 4399 angstrom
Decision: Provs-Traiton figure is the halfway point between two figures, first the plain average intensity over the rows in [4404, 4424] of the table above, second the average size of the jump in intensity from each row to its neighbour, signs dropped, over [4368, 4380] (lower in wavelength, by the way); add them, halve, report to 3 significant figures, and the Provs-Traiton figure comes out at 0.929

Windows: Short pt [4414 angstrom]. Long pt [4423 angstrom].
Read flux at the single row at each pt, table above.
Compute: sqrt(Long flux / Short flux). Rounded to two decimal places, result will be 1.01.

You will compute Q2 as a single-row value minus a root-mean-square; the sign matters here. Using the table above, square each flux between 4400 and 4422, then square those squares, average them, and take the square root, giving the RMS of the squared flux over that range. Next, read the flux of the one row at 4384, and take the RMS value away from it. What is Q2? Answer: -1.62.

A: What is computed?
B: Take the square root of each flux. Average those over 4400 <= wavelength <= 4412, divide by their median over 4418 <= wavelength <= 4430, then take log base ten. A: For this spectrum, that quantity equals -0.010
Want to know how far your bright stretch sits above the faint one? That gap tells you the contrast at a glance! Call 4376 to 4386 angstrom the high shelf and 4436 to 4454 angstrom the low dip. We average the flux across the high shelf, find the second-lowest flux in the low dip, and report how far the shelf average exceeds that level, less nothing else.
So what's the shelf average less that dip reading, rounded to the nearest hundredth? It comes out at -0.10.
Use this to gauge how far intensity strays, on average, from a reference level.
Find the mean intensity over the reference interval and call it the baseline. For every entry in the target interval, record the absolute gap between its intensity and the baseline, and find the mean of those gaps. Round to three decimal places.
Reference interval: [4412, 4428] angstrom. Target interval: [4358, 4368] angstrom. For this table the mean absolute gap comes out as 0.076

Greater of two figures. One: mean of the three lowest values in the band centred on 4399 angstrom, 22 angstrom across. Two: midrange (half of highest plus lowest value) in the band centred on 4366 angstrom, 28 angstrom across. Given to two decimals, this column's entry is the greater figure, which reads 1.74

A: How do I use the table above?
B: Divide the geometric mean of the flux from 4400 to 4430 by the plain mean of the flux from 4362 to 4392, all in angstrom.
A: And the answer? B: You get 1.05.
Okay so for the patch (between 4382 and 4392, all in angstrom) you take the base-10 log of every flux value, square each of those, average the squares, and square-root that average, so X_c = 0.213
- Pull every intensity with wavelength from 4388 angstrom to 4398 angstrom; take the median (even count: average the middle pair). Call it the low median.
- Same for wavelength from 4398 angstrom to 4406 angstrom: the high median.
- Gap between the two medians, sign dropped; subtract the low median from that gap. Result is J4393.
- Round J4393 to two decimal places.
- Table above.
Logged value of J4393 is -1.66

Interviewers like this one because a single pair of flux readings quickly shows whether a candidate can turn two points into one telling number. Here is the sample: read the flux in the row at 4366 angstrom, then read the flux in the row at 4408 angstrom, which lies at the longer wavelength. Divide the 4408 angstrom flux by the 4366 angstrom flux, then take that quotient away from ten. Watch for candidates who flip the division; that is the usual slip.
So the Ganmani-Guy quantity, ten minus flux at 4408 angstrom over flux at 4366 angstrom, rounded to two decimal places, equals 9.02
